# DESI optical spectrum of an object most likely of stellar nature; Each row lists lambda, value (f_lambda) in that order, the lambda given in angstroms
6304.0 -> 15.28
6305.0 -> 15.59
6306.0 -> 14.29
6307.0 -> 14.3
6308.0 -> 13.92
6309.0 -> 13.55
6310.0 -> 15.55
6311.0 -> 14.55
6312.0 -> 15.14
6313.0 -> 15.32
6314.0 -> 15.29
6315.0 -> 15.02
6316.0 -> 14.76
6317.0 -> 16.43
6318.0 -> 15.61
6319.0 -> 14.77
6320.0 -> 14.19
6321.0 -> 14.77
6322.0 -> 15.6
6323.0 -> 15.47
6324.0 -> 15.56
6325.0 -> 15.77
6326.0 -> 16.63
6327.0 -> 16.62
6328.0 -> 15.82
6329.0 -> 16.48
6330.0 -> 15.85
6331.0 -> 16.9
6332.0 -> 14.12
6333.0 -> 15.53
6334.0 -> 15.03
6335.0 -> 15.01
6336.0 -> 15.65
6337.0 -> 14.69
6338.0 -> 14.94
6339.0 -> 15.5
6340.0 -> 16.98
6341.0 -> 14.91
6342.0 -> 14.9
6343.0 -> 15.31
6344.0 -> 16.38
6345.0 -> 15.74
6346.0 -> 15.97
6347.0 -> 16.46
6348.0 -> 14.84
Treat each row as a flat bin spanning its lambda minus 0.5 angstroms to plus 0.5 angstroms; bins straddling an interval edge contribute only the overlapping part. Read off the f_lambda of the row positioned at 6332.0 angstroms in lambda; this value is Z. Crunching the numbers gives 14.12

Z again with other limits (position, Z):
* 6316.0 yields 14.76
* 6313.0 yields 15.32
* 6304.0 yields 15.28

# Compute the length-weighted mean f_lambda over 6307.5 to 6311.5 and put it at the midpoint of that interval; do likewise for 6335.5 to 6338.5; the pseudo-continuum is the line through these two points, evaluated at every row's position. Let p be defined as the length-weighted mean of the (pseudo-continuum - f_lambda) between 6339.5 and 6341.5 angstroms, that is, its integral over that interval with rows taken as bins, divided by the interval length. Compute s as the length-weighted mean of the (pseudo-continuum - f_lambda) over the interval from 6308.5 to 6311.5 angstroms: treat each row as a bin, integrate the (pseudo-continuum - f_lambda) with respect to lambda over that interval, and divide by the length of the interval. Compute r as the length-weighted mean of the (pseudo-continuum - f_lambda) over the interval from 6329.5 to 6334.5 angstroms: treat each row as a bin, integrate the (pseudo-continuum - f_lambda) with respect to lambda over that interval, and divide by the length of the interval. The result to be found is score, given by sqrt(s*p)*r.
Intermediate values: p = -0.8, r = -0.5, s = -0.14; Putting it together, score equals -0.2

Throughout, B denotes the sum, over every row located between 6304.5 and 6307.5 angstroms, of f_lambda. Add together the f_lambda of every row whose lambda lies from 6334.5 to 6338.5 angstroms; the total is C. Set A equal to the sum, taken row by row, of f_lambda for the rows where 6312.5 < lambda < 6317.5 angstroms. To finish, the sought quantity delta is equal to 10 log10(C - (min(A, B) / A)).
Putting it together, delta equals 17.8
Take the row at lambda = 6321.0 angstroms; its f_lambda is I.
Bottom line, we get 14.77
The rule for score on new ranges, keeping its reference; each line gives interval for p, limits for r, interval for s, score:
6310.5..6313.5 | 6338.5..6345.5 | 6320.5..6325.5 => -0.3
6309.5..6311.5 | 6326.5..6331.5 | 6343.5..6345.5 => -1.0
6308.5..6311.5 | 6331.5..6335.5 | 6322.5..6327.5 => 0.0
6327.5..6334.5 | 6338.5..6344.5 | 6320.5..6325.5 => -0.3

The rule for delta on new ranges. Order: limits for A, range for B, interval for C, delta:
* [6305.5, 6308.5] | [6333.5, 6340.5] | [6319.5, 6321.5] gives 14.5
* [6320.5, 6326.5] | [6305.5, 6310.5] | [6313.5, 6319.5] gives 19.6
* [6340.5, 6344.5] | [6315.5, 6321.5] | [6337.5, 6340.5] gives 16.7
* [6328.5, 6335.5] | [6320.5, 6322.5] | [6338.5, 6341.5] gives 16.7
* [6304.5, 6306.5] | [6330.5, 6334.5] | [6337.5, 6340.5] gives 16.7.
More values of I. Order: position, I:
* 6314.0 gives 15.29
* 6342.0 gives 14.9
